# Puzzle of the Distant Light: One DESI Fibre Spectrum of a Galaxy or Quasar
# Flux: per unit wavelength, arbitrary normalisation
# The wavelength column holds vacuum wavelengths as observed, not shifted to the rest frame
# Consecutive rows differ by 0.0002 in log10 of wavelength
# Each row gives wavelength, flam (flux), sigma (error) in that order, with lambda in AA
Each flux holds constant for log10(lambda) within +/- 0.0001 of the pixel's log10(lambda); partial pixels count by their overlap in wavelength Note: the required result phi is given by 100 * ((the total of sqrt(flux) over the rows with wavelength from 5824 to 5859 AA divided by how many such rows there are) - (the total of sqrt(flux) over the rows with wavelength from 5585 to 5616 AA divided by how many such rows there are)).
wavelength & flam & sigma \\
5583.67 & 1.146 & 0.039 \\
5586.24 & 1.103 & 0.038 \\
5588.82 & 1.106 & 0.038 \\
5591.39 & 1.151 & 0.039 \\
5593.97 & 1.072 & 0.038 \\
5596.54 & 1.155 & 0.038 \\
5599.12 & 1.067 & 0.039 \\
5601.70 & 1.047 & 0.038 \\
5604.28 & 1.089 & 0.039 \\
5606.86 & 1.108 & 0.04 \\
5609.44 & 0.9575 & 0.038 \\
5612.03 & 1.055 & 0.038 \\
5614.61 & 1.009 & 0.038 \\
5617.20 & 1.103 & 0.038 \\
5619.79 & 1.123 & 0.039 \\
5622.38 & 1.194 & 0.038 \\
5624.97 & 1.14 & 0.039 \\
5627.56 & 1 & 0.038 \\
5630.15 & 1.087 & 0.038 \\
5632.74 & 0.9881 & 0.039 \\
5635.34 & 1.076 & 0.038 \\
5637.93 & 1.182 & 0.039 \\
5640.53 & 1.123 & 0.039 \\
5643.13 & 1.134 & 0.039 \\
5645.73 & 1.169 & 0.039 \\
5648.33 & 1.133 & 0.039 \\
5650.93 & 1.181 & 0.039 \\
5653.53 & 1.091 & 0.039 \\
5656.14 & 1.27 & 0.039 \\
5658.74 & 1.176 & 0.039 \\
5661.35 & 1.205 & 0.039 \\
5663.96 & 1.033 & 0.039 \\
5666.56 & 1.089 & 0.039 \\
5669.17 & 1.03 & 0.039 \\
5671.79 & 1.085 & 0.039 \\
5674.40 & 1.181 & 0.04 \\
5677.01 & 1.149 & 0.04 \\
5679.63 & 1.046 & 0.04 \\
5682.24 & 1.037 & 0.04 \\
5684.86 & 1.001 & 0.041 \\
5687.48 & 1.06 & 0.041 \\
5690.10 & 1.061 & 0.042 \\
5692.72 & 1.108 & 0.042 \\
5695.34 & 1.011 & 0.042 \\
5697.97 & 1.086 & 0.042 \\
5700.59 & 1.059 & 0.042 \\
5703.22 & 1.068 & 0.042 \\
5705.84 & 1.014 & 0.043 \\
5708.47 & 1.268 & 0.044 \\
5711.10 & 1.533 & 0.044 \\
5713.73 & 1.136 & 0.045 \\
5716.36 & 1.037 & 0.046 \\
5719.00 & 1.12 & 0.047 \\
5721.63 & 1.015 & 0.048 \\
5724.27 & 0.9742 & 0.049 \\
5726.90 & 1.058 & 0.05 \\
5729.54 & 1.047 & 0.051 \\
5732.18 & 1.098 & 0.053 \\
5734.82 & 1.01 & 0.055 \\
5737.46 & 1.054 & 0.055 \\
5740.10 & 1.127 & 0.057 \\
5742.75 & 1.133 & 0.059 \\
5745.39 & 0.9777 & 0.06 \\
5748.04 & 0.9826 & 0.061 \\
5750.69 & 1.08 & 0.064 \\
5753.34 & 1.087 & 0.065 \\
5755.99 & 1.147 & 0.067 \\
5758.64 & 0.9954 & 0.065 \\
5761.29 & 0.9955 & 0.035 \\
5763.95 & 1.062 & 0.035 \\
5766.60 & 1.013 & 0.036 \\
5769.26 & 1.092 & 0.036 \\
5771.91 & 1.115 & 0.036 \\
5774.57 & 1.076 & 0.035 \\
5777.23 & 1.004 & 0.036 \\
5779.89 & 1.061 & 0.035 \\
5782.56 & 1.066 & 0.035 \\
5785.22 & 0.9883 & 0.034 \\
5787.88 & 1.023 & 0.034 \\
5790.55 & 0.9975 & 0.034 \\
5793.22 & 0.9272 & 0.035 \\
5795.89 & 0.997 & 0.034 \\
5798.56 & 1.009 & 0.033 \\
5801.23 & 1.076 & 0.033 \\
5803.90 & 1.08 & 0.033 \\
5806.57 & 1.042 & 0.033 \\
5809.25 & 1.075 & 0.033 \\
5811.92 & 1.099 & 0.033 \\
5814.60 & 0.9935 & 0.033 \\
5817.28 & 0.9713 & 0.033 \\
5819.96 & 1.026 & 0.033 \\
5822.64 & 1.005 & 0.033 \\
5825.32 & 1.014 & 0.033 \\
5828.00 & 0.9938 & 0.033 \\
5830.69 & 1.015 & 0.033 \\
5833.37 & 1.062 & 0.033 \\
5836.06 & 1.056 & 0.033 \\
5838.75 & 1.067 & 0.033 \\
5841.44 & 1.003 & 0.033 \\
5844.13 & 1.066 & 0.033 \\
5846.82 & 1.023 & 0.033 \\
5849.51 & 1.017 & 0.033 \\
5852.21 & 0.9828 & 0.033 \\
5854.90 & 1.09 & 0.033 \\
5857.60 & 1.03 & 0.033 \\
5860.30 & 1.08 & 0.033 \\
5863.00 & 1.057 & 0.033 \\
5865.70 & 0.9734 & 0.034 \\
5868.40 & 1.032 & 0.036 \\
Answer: -2.1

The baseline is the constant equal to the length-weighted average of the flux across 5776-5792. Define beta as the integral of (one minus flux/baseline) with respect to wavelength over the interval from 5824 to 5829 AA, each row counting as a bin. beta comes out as 0.1 AA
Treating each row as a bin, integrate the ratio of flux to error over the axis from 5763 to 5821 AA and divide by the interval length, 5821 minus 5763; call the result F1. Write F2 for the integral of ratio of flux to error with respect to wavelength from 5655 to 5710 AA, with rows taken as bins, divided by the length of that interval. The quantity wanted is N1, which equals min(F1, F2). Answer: 27.0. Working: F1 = 30.3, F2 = 27.0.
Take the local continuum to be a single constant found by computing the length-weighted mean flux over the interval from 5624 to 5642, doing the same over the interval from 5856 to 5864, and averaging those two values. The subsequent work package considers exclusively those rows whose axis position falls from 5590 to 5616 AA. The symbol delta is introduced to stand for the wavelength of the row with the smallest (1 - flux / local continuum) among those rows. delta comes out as 5596.54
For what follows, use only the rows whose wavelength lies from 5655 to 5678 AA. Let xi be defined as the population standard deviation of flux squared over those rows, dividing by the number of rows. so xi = 0.18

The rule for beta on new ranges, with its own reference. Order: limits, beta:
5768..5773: -0.4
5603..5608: -0.4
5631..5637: -0.1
